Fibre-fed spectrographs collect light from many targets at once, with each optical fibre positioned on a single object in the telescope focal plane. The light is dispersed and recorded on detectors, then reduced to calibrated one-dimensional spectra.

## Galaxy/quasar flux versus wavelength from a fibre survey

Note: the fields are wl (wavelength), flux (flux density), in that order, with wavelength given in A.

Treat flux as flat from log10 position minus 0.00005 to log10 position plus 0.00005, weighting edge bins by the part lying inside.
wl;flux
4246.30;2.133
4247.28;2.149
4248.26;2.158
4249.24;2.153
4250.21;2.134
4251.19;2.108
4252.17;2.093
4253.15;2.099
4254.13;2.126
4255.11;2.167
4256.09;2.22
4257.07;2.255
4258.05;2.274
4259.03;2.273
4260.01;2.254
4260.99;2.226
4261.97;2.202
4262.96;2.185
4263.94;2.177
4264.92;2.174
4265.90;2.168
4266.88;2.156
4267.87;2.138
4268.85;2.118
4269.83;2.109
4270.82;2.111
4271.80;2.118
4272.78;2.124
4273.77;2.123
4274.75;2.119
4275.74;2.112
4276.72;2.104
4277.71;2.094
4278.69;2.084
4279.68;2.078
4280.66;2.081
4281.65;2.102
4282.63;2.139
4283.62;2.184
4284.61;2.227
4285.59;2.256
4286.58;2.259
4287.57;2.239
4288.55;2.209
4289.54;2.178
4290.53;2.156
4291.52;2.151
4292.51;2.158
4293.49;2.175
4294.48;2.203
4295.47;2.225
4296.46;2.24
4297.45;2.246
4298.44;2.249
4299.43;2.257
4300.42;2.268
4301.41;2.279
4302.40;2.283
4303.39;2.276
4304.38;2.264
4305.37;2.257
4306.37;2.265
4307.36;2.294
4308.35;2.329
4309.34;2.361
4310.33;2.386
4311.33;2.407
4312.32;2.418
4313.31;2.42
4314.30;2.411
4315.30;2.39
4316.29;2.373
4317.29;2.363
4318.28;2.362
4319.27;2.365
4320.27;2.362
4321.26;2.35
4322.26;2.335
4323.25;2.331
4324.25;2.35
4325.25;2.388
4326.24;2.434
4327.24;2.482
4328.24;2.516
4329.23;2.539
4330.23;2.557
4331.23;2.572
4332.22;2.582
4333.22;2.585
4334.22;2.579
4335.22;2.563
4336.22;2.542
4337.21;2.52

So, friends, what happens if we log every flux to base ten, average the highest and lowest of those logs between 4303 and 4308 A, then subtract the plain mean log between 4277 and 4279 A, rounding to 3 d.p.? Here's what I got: 0.037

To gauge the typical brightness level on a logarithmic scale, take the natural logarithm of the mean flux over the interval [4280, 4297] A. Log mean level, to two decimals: 0.78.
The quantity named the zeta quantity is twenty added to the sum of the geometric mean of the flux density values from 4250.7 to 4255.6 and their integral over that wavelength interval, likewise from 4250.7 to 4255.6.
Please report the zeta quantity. 32.5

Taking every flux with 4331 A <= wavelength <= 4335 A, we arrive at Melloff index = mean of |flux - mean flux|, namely 0.004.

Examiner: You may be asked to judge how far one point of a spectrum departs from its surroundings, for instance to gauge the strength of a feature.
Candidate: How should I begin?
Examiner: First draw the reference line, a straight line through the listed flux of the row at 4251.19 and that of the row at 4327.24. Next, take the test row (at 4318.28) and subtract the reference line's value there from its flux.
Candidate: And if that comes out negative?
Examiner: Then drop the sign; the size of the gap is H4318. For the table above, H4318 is 0.08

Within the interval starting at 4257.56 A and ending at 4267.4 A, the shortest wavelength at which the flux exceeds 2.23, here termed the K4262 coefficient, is 4258.05 A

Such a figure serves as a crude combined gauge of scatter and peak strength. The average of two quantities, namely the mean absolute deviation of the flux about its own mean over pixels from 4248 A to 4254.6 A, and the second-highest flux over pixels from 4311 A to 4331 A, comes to 1.28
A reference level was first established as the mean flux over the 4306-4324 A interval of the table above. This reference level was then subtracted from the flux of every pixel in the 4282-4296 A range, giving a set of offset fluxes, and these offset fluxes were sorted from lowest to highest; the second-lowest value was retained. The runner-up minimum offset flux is -0.21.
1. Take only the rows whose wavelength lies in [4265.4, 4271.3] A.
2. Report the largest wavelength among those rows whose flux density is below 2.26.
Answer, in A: 4270.82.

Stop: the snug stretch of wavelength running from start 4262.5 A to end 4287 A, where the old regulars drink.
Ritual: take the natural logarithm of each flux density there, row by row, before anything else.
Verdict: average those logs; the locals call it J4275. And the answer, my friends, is 0.761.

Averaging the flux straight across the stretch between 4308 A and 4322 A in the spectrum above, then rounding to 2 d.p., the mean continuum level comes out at 2.38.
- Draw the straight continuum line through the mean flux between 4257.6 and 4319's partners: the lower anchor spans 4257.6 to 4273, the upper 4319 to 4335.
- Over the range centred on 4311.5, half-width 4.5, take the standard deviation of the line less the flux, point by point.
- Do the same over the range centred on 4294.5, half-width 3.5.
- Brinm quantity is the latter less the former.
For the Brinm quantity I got -0.005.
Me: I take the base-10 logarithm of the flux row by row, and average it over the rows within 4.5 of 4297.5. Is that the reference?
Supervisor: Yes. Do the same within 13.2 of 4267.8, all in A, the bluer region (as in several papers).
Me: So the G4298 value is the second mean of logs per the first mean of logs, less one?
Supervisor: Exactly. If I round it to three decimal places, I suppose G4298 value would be -0.046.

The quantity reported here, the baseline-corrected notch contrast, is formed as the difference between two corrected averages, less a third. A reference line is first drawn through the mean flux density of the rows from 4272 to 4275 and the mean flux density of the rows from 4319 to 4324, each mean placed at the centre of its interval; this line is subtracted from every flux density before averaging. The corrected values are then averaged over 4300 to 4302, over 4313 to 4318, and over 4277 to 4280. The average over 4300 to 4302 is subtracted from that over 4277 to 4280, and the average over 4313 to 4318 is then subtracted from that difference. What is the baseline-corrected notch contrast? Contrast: -0.15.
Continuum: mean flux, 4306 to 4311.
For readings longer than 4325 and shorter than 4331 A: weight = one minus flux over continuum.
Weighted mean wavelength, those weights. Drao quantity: 4328.4 A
